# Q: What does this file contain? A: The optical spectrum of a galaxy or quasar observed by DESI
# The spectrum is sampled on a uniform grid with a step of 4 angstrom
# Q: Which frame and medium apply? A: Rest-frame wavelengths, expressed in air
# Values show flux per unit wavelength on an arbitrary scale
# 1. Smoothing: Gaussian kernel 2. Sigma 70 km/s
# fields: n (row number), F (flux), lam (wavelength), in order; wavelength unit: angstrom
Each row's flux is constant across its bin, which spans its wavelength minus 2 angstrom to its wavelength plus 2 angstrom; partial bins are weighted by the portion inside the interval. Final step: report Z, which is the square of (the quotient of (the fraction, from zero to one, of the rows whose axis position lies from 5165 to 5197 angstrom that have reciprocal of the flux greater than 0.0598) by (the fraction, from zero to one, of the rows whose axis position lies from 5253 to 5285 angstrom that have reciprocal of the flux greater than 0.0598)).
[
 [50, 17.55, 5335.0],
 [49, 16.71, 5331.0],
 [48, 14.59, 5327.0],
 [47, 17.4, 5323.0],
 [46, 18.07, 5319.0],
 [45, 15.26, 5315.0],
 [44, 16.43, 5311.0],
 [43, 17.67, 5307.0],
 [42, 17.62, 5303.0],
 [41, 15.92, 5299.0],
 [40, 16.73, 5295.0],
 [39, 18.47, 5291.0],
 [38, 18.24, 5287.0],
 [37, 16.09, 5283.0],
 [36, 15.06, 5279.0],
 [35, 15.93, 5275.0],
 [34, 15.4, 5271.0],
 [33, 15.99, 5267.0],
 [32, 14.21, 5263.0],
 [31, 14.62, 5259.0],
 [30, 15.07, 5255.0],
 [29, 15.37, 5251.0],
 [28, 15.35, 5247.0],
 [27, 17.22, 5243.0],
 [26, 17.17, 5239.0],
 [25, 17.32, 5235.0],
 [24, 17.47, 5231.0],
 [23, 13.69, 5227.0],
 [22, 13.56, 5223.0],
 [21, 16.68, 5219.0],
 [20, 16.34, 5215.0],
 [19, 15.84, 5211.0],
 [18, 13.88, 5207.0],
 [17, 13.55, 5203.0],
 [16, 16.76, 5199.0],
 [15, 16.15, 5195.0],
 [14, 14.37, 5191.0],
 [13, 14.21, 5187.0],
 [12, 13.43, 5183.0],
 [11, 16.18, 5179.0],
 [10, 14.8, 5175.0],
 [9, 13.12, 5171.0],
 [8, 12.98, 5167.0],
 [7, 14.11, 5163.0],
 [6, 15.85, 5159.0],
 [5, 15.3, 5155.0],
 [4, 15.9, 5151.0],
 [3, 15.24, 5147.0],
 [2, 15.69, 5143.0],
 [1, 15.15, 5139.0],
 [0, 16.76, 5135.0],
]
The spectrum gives 1.0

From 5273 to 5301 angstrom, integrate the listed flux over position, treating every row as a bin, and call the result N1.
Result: 466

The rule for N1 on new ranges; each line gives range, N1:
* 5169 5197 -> 409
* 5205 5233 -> 430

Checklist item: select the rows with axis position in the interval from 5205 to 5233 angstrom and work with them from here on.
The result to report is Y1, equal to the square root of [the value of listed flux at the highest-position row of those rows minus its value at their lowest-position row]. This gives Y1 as 1.9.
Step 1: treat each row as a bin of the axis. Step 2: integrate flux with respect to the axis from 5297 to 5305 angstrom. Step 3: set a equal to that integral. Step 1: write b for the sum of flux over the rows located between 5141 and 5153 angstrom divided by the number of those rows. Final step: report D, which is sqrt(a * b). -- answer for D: 46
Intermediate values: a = 134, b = 15.6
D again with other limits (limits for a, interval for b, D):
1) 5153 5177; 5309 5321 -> 76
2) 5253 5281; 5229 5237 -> 86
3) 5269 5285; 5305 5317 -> 64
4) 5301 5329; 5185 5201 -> 85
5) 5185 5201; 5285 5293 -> 67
